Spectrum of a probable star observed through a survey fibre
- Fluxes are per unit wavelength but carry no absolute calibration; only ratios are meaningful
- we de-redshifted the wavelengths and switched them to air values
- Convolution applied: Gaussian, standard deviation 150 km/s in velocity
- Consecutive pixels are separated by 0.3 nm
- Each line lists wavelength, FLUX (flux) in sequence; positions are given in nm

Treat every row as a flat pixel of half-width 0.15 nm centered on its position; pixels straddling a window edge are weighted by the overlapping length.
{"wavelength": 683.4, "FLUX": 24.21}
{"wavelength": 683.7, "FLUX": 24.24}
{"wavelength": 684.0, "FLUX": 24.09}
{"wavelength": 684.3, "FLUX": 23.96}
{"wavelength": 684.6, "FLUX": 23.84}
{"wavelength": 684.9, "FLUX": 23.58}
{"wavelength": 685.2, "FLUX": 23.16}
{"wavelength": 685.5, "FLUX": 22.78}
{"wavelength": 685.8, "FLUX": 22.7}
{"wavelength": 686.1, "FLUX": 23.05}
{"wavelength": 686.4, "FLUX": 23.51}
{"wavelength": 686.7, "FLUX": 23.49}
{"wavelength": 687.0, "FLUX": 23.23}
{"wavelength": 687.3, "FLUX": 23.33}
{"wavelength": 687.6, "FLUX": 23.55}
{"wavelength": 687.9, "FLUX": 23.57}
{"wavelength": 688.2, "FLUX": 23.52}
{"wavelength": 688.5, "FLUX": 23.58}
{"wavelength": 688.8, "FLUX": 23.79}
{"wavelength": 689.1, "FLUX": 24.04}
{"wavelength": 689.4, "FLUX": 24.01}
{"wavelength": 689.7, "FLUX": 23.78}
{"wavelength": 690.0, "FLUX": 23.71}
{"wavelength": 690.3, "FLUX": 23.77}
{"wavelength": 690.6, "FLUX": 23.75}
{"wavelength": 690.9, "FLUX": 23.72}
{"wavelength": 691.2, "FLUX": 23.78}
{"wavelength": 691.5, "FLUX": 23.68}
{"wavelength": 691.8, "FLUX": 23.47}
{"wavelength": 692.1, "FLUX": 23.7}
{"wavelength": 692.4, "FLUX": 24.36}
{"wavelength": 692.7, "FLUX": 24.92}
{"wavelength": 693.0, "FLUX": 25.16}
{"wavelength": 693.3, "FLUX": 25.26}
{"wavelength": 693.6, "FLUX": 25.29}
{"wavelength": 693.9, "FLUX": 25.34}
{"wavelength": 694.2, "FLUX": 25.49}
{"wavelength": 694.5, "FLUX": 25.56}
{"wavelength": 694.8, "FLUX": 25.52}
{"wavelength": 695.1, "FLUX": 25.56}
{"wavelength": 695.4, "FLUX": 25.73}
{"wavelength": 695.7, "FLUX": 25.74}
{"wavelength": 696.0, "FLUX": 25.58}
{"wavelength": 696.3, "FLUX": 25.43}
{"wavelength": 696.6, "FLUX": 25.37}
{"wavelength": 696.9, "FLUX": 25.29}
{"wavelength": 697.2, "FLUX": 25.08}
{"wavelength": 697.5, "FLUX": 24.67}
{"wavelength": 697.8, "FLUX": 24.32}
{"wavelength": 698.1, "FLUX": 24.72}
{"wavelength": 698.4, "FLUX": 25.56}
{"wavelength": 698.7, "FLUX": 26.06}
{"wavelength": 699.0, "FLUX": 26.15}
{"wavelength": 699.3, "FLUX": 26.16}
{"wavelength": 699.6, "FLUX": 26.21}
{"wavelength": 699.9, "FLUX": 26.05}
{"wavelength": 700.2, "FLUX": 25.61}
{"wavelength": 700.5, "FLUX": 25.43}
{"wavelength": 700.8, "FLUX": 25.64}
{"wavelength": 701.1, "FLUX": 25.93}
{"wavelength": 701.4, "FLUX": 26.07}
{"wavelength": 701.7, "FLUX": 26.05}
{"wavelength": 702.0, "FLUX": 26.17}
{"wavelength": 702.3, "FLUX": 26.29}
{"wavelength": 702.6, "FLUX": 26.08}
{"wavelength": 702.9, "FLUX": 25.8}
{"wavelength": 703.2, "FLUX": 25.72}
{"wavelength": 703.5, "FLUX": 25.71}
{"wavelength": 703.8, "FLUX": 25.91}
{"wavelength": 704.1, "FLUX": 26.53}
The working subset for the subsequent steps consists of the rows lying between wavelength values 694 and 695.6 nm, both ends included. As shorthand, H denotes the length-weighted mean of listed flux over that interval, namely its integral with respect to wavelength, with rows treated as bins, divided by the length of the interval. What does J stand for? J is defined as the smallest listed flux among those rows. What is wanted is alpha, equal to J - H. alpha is -0.08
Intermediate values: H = 25.6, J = 25.49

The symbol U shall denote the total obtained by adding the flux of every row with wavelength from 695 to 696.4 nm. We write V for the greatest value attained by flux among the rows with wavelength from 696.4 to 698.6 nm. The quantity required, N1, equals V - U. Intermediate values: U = 128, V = 25.56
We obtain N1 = -102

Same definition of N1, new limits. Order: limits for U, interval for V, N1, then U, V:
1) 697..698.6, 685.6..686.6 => -101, 124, 23.51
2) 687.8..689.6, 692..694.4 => -117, 143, 25.49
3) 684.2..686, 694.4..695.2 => -114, 140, 25.56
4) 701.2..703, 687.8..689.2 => -132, 156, 24.04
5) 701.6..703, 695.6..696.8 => -105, 130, 25.74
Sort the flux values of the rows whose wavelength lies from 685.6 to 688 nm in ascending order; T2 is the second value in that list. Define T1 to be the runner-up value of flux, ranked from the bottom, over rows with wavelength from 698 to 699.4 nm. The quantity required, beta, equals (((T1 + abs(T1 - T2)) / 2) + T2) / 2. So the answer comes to 18.5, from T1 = 25.56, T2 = 23.05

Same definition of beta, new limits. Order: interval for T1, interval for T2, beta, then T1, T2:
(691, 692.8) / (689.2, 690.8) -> 17.8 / 23.68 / 23.75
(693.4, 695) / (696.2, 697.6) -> 18.9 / 25.34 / 25.08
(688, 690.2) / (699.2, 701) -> 19.2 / 23.58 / 25.61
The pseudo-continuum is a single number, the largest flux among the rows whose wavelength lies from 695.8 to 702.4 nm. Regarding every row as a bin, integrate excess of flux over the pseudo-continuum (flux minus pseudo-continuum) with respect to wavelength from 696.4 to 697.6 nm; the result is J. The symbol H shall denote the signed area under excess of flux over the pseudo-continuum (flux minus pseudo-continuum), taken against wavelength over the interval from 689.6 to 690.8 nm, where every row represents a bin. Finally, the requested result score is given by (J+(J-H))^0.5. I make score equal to 0.5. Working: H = -3.05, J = -1.4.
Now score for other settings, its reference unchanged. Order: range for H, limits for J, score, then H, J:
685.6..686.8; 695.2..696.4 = 1.5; -3.76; -0.8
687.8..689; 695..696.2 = 1.3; -3.19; -0.8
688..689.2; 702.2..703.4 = 1.5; -3.09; -0.4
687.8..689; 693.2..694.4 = 1.0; -3.19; -1.1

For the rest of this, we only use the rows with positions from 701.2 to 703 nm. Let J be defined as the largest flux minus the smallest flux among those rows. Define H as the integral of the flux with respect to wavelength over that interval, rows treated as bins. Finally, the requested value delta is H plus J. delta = 47.4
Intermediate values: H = 46.9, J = 0.49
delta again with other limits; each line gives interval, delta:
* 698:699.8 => 48.0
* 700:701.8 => 47.1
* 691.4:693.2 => 45.4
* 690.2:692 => 43.0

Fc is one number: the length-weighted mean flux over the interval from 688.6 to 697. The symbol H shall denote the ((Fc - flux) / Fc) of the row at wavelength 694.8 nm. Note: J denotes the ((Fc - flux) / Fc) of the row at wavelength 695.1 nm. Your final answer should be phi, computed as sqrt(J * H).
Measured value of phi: 0.036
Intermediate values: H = -0.03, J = -0.036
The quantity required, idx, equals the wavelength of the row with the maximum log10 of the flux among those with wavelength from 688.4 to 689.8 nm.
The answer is 689.1 nm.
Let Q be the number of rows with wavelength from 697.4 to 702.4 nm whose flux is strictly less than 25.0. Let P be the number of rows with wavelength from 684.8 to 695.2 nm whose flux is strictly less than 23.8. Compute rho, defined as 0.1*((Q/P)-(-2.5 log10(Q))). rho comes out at 0.132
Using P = 23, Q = 3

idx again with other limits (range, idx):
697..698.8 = 698.7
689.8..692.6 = 692.4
